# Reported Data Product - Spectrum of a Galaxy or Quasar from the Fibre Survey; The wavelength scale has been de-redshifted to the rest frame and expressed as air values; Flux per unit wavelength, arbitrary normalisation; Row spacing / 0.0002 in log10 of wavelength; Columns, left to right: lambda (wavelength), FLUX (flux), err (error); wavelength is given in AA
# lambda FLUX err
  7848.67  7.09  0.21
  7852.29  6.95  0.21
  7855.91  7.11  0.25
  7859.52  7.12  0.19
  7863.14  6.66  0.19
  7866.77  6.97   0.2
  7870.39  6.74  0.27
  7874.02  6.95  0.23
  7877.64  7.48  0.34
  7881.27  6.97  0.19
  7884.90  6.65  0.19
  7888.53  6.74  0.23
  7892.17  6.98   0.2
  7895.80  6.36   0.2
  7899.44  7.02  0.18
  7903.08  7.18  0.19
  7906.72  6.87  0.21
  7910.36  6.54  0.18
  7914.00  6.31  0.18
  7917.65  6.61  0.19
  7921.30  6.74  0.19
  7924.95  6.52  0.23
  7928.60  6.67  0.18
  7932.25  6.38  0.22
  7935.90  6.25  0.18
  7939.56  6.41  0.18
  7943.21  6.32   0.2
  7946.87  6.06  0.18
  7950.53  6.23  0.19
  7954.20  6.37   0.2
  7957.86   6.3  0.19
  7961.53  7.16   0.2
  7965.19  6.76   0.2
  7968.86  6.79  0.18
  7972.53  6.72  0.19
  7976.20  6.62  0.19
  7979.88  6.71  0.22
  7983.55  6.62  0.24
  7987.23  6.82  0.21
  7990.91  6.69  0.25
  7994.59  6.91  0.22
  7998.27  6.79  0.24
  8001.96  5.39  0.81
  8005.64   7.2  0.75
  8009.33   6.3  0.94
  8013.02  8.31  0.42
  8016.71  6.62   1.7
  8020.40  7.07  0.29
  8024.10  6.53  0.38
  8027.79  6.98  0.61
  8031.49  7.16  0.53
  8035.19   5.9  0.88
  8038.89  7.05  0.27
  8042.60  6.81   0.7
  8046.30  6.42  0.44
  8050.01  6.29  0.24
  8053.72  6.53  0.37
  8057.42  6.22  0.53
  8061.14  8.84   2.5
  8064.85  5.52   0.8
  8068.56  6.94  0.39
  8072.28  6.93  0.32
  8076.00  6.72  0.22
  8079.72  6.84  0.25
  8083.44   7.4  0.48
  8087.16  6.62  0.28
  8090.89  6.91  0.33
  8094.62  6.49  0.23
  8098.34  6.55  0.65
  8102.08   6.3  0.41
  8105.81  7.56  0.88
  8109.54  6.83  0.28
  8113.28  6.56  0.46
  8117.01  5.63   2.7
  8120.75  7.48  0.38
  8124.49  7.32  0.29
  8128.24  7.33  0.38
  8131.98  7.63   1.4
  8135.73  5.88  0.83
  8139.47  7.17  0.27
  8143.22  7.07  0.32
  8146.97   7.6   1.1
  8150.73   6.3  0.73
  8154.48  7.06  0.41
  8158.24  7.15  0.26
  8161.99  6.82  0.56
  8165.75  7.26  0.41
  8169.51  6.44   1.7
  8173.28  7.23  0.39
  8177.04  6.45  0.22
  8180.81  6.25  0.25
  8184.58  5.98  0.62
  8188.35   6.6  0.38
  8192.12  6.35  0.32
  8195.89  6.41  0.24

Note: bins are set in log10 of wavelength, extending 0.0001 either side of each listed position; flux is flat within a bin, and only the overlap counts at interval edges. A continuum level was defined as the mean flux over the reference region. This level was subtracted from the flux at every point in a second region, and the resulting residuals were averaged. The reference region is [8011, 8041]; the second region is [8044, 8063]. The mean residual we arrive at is -0.09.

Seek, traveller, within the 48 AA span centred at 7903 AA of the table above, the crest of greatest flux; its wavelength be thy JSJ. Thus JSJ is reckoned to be 7903.08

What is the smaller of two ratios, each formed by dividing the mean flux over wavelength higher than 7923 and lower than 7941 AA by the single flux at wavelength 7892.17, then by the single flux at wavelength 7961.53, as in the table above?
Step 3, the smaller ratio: 0.90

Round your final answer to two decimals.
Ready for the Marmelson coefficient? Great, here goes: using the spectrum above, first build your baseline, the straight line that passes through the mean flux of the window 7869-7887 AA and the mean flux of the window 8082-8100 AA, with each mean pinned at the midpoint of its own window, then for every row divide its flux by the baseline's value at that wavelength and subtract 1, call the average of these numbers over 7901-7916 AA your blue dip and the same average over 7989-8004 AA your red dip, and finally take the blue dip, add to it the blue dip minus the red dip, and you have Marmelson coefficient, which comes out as 0.00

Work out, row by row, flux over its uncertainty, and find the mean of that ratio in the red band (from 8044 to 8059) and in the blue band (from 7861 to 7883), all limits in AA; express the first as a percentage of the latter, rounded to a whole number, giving 57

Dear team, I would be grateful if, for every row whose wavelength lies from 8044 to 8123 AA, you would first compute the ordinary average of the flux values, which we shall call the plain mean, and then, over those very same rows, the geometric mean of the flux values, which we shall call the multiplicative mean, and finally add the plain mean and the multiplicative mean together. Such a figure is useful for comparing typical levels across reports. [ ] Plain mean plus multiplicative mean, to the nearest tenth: 13.5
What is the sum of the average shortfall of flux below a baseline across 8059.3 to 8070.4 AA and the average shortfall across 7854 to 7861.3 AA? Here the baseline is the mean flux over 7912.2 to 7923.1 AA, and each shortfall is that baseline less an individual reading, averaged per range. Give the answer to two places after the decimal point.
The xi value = -1.11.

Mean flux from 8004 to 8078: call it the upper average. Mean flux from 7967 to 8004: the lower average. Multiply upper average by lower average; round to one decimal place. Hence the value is 45.0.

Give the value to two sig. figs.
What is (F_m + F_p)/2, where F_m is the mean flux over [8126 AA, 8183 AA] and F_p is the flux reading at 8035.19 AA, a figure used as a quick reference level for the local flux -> 6.4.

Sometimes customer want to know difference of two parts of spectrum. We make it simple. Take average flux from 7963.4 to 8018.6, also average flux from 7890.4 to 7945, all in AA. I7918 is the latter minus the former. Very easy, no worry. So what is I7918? -0.14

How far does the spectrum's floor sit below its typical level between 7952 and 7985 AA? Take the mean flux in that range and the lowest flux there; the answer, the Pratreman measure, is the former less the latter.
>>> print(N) 0.37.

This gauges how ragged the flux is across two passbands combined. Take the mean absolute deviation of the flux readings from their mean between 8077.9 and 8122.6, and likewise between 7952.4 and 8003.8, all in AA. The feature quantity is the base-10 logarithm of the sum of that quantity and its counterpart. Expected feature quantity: -0.18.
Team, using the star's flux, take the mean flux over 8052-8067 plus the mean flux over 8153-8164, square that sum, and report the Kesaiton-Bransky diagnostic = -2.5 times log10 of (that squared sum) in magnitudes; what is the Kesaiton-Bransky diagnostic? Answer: -5.70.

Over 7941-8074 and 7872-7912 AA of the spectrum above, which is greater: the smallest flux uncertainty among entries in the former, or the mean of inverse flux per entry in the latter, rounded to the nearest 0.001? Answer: 0.180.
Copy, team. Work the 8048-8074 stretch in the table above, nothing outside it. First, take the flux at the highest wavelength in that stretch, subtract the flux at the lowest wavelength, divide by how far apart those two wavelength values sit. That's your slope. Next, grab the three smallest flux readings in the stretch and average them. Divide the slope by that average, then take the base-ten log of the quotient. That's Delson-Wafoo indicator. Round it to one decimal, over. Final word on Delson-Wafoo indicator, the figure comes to -2.3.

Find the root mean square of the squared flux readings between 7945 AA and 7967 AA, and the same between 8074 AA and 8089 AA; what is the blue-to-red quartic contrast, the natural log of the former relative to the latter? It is -0.12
